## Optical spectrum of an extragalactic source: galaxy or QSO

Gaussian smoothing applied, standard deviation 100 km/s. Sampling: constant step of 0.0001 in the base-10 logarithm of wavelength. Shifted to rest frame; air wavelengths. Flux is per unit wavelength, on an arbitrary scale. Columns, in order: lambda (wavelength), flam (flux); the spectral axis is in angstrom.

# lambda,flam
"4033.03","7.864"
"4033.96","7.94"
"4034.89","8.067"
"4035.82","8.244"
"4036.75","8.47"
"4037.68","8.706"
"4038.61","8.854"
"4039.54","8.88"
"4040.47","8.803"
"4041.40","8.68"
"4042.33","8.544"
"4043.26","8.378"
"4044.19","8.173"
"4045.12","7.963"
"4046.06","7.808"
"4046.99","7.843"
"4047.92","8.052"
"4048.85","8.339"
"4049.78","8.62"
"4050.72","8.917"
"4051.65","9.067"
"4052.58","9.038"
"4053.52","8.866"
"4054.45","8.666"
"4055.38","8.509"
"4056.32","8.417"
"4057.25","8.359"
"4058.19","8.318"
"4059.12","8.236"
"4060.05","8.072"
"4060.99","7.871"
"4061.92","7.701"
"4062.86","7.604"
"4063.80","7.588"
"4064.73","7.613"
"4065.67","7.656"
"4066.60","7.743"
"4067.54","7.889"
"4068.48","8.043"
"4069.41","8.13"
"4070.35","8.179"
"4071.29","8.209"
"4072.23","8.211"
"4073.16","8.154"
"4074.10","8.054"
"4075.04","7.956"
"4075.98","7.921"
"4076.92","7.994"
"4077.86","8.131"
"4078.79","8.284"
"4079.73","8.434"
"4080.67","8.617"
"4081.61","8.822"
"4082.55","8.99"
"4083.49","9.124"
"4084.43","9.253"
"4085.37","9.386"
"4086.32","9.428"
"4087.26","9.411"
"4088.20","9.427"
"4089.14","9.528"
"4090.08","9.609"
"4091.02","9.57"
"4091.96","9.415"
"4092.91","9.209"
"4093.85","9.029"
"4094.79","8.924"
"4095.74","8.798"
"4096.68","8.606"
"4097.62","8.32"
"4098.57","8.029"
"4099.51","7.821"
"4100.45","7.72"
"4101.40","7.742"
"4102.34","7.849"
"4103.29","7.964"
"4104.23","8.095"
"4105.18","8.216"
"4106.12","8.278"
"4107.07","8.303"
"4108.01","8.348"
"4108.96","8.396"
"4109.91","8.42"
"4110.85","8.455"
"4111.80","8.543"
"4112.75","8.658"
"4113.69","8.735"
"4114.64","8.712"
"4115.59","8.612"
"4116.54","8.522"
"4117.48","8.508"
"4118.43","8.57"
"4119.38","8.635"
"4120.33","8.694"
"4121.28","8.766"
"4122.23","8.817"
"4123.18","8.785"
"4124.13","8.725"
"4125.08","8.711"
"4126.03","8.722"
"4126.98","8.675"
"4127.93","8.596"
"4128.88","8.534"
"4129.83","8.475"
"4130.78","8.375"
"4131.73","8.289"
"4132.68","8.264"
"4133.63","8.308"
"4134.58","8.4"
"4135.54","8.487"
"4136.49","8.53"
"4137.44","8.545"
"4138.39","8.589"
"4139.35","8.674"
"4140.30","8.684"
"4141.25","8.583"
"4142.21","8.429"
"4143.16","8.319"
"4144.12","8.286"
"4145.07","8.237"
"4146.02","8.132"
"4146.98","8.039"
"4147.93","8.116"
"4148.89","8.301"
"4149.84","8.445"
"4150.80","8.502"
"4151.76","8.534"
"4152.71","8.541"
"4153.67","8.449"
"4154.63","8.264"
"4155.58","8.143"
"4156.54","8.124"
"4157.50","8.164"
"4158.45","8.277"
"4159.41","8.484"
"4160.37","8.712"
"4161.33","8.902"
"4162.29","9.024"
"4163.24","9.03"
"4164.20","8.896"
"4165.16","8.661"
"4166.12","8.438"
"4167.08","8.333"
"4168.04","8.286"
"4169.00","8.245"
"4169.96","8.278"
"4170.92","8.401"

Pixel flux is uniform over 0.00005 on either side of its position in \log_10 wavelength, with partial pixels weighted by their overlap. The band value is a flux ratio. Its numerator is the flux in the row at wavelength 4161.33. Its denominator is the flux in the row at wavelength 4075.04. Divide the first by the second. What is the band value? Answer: 1.12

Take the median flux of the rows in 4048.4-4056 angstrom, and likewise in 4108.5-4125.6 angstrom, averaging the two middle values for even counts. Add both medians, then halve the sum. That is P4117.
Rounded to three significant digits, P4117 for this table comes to 8.71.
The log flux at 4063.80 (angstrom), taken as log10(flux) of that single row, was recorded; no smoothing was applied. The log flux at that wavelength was 0.880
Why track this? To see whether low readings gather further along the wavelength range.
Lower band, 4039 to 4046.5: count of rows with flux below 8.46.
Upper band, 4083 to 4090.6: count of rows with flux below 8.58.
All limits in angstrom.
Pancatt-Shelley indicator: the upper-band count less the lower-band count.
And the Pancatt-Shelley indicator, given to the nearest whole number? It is -4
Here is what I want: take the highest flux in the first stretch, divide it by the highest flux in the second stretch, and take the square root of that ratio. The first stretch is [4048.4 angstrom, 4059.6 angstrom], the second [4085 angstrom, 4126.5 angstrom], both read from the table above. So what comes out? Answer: 0.97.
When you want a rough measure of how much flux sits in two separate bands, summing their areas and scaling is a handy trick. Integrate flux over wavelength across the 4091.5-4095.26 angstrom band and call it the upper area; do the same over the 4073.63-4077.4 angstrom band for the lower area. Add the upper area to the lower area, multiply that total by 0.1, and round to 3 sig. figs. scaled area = 6.44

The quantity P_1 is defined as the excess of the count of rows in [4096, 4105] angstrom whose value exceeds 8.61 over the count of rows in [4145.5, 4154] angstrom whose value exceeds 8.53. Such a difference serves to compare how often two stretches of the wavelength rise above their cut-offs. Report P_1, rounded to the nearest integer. -2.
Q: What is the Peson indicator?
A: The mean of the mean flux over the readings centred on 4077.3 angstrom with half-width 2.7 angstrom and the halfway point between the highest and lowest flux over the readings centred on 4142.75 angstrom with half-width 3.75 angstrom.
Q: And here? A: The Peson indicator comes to 8.26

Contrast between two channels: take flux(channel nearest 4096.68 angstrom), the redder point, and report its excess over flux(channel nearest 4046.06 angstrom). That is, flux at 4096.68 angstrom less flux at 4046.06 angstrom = 0.8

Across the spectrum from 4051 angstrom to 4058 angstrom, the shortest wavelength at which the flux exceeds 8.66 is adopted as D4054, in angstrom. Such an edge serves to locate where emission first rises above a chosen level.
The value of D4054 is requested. 4051.65 angstrom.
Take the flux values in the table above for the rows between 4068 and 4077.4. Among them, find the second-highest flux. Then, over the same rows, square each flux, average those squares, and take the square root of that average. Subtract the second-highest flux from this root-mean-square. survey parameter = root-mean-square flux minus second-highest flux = -0.12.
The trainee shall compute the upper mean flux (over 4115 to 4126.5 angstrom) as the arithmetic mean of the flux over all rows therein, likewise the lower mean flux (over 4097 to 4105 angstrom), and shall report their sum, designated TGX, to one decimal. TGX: 16.6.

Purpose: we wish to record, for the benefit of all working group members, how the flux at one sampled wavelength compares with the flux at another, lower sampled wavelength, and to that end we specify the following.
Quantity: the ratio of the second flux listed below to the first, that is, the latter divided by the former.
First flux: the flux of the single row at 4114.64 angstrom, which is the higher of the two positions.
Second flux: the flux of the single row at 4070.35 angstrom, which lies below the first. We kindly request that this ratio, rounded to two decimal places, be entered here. 0.94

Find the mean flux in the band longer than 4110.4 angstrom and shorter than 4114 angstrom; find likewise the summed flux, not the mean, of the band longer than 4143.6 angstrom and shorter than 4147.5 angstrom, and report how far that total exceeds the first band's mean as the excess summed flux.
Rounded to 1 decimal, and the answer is 24.1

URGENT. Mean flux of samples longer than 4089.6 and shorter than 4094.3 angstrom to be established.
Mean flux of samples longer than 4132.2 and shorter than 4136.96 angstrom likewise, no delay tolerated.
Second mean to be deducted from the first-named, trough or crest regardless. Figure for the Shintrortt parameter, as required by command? 1.0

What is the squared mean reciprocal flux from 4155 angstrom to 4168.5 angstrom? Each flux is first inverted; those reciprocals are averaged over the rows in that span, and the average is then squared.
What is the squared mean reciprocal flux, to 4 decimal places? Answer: 0.0138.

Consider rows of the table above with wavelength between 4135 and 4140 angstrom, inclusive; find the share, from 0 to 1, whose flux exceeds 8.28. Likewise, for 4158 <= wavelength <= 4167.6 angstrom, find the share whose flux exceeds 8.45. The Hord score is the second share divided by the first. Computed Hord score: 0.7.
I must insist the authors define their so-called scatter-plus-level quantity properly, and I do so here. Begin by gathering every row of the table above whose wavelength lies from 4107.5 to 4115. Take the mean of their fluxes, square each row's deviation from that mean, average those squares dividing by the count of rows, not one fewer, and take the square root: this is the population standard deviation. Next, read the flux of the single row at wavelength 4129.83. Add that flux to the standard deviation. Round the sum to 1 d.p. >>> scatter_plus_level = 8.6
